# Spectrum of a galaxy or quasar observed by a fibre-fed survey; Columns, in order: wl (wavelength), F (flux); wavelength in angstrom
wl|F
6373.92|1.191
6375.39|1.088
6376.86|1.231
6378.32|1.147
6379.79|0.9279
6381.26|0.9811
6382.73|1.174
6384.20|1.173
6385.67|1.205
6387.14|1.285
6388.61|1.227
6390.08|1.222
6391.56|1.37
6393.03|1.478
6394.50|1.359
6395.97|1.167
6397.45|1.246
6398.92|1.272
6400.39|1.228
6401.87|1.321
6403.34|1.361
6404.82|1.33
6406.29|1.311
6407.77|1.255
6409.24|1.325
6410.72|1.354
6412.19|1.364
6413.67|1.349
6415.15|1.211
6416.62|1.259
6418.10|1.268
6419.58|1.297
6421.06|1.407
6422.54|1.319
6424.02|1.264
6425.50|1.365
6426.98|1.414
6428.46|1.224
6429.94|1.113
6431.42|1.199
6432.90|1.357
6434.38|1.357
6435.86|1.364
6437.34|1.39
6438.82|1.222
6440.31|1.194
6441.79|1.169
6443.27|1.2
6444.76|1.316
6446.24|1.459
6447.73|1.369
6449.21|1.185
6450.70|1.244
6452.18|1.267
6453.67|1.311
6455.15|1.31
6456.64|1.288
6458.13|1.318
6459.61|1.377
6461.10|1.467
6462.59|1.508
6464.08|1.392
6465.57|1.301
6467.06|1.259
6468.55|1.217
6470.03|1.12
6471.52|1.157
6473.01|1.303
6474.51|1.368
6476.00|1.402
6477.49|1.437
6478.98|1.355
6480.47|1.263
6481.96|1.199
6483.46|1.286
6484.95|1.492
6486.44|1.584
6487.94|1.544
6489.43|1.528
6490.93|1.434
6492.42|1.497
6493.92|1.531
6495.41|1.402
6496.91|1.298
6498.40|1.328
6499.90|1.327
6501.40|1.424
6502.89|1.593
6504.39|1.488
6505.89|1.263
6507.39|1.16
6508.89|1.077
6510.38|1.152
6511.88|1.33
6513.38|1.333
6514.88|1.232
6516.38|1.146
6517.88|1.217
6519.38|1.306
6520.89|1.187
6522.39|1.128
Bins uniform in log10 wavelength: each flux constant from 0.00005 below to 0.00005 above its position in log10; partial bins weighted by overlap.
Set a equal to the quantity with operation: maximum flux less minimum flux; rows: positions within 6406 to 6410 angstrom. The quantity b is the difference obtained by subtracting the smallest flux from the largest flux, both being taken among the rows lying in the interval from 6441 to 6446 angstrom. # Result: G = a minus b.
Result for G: -0.08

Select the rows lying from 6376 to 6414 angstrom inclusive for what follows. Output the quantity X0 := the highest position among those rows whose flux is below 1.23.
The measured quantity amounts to 6400.39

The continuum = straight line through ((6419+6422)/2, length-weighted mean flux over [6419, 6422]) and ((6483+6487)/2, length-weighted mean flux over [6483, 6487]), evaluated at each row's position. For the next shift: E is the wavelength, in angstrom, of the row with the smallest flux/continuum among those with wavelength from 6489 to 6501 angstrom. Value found 6496.91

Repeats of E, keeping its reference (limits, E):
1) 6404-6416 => 6415.15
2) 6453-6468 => 6467.06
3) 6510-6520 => 6516.38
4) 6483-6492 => 6483.46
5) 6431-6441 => 6440.31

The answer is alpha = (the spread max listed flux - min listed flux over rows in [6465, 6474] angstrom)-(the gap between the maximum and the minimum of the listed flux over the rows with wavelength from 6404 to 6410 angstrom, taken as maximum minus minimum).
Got 0.11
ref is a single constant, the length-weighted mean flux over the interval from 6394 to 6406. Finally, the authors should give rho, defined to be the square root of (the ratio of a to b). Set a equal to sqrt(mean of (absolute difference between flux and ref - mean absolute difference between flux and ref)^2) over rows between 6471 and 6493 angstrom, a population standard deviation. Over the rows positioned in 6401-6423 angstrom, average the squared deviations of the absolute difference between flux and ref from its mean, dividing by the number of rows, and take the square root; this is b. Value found 1.8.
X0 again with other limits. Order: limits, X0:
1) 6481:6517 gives 6516.38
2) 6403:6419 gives 6415.15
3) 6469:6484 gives 6481.96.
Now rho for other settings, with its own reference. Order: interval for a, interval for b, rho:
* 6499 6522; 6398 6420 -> 1.8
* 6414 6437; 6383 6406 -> 1.0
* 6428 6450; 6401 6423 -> 1.1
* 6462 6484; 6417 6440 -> 1.2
